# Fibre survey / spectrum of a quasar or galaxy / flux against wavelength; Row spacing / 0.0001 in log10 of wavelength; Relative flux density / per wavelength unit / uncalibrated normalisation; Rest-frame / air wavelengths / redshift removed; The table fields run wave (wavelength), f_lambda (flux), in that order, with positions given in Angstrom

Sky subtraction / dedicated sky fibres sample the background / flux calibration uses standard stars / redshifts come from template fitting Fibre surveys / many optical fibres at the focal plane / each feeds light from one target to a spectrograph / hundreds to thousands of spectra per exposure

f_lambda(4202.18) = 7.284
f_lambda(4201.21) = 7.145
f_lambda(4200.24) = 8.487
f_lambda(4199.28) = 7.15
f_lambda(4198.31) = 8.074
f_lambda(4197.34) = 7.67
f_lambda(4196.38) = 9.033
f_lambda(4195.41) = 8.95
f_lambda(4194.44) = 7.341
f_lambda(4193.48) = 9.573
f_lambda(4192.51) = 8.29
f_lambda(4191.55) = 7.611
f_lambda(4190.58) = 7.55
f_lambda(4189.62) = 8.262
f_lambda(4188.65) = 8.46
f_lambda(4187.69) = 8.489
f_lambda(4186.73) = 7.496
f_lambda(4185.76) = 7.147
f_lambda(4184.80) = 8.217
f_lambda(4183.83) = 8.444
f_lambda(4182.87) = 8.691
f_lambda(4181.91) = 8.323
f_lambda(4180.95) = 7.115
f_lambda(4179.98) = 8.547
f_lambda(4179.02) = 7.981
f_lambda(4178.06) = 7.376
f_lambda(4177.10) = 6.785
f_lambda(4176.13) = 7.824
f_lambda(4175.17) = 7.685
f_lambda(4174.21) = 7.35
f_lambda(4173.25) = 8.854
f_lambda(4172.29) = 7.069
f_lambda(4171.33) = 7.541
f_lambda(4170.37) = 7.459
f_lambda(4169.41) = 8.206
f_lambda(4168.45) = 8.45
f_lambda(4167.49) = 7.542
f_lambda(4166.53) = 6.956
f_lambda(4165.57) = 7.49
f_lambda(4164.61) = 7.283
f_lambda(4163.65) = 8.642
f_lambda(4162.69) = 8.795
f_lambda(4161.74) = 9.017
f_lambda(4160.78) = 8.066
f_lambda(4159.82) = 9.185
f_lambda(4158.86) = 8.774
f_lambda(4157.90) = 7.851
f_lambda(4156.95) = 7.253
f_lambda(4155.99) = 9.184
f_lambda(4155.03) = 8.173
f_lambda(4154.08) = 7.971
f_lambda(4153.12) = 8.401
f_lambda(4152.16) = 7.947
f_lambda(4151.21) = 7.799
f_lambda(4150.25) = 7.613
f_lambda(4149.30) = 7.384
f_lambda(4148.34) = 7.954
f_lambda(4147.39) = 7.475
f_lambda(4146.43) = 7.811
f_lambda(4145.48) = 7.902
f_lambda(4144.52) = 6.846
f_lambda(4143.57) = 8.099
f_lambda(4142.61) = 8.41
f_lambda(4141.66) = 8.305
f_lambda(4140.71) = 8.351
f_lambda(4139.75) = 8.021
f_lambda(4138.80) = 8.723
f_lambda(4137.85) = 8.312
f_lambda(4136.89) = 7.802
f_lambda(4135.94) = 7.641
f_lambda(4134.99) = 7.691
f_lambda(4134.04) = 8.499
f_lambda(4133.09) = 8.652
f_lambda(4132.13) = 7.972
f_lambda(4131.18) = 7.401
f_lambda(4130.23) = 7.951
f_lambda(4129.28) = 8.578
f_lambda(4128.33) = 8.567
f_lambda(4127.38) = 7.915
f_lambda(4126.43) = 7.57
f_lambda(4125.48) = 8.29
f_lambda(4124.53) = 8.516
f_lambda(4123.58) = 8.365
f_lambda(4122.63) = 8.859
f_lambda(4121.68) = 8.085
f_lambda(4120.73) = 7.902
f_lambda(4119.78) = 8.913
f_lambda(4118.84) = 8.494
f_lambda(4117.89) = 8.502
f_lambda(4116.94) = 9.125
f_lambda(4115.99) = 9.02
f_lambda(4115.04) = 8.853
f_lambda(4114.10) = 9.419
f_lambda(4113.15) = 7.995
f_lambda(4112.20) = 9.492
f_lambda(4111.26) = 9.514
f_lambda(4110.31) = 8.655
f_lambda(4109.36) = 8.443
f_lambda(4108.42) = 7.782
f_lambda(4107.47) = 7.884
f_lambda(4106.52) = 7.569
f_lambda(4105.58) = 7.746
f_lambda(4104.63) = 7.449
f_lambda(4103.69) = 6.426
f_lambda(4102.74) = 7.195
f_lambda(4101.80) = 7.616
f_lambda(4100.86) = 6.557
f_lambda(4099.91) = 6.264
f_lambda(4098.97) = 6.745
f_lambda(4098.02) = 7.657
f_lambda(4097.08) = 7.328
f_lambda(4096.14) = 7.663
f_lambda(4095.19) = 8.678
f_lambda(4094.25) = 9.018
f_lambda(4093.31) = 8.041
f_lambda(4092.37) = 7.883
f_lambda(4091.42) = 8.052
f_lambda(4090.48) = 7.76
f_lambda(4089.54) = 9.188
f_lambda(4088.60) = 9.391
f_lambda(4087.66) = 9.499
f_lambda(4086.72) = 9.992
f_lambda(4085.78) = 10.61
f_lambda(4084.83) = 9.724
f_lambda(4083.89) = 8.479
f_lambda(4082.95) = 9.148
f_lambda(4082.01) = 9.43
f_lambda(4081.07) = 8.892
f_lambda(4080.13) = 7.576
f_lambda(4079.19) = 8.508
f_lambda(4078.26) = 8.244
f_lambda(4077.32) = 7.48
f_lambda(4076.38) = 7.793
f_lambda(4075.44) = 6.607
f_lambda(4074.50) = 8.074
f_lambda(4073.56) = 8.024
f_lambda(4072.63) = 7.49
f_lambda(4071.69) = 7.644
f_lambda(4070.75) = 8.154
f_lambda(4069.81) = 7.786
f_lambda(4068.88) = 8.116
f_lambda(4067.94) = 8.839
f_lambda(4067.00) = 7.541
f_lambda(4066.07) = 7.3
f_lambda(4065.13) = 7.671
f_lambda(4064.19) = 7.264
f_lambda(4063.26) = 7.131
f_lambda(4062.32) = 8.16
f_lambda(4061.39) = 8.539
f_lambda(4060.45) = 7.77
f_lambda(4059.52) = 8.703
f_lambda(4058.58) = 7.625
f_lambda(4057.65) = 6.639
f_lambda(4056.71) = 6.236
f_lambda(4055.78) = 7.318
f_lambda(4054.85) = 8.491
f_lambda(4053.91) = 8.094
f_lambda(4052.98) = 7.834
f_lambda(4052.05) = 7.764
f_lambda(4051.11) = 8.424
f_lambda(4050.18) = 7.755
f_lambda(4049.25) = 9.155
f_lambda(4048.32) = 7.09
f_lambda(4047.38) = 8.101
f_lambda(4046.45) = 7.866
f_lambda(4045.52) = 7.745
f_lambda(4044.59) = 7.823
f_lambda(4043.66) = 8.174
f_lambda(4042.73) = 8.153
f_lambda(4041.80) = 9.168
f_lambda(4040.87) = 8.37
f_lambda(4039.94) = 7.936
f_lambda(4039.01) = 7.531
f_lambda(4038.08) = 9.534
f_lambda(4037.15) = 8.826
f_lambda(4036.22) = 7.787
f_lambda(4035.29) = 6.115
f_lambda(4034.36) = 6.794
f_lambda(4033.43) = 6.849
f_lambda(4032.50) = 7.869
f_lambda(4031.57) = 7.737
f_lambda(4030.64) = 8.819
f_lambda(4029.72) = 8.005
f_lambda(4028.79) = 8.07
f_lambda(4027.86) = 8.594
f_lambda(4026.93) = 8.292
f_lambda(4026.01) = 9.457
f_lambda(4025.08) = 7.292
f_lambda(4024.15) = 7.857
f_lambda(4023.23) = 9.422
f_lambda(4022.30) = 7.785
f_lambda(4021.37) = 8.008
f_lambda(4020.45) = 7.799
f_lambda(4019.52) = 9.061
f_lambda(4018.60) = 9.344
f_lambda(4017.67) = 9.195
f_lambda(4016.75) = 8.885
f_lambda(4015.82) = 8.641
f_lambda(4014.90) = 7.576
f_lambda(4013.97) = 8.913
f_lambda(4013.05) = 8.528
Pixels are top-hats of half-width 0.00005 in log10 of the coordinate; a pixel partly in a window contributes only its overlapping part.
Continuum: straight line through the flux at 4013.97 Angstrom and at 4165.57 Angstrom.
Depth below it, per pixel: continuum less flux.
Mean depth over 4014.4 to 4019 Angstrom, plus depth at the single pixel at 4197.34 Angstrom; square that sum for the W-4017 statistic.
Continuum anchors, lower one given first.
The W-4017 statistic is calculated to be 0.10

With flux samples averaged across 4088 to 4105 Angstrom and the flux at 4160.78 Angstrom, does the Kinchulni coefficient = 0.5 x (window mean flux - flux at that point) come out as -0.17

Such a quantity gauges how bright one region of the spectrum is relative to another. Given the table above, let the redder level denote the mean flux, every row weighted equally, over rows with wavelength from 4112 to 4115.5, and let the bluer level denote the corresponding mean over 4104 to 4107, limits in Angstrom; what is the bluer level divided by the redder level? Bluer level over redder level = 0.85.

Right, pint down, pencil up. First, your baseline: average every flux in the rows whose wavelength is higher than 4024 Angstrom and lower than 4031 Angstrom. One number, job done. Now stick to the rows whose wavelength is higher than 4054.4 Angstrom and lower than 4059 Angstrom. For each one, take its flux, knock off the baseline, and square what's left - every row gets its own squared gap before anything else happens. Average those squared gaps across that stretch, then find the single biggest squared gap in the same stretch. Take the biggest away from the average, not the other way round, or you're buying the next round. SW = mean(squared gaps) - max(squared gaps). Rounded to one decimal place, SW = -2.6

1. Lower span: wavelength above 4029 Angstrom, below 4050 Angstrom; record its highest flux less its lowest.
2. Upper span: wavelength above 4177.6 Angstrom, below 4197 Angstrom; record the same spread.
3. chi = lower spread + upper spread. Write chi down 5.9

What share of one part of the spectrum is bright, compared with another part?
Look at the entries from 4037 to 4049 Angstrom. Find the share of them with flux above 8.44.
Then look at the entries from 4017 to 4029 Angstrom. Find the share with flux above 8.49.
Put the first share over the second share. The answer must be 0.50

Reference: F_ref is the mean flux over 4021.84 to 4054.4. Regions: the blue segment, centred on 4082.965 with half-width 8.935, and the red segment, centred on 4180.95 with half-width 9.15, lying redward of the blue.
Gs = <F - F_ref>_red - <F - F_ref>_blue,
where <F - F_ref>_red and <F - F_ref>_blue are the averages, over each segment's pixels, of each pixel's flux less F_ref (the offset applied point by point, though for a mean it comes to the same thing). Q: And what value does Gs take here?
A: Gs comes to -0.75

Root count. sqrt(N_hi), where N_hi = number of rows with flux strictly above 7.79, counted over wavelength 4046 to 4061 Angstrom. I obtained 2.8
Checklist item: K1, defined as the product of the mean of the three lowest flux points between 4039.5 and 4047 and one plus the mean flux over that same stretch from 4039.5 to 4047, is 72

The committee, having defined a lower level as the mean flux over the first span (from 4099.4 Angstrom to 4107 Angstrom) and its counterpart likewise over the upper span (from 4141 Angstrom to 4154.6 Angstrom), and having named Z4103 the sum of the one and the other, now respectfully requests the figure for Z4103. 15.0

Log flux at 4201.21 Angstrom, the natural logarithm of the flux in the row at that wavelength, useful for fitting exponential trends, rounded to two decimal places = 1.97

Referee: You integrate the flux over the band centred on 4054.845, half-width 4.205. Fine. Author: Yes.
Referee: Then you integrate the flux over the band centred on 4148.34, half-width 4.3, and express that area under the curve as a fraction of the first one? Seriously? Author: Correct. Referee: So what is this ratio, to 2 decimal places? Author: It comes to 1.03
